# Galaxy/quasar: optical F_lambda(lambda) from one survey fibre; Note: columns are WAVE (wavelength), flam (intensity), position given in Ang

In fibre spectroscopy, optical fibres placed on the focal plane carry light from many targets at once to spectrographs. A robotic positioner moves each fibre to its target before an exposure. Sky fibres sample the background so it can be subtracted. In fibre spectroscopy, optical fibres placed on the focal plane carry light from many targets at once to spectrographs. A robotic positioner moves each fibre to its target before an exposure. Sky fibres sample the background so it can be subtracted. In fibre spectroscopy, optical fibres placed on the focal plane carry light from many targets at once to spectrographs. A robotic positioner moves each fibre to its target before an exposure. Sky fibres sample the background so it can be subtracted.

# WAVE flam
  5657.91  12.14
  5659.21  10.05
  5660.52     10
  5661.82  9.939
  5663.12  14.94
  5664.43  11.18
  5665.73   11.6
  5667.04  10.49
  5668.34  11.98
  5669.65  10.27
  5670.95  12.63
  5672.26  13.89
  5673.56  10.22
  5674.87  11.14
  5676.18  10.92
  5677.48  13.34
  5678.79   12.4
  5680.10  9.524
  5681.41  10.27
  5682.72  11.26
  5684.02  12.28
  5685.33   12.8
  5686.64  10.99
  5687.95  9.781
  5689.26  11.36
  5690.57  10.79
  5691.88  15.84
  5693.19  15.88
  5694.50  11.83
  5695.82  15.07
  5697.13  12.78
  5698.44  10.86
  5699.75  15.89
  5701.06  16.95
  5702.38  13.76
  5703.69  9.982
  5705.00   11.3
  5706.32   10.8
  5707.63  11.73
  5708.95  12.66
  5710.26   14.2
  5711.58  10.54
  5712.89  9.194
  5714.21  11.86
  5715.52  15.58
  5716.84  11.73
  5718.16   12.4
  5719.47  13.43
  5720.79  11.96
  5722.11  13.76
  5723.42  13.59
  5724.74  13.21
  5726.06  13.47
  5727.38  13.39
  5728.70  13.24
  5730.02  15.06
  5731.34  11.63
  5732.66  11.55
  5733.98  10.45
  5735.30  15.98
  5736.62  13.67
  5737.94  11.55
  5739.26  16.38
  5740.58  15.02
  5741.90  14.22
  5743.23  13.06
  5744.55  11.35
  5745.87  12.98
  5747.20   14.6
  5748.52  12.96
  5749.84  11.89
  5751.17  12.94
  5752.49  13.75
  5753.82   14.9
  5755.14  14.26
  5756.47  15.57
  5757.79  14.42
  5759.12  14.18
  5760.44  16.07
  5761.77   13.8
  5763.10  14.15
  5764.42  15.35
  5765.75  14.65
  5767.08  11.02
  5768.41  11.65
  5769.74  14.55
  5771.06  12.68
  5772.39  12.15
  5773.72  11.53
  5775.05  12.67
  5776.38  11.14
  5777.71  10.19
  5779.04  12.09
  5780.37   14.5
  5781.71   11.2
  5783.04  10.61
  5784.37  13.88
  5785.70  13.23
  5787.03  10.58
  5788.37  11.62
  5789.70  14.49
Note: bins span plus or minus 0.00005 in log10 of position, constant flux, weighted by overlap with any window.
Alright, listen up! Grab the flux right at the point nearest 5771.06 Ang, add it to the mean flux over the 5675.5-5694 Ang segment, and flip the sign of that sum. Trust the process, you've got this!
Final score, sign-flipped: -24.6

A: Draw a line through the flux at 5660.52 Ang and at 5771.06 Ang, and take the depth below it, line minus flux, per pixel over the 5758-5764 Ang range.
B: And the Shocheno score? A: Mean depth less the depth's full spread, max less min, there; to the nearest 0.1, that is -4.4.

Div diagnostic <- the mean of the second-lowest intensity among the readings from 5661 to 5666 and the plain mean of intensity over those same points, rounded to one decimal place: 11.5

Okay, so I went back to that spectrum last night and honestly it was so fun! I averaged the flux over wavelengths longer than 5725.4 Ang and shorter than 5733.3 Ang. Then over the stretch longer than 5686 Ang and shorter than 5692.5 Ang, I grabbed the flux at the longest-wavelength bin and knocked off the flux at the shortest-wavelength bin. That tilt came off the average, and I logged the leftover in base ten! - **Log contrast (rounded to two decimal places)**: 0.91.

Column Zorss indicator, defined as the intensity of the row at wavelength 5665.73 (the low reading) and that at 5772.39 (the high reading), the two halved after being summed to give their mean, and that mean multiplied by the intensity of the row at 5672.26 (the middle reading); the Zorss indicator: 165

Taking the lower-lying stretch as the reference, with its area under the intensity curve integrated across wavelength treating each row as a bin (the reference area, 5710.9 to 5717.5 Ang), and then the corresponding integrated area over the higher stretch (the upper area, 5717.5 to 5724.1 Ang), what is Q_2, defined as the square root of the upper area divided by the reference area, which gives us 1.05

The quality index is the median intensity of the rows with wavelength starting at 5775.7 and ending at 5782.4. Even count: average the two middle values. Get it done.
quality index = 11.20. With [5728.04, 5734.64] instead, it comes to 11.63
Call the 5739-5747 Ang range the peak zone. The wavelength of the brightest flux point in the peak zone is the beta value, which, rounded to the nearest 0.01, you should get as 5739.26 Ang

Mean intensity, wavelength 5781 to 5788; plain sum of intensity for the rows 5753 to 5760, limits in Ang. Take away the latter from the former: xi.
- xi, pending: -61.4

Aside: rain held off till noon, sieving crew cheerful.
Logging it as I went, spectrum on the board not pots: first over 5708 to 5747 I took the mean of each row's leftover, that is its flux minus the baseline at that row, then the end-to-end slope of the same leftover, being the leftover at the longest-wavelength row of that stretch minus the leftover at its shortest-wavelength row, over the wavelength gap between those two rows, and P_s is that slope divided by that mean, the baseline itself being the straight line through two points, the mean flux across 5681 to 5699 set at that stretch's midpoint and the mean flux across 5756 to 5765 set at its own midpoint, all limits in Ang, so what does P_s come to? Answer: 0.04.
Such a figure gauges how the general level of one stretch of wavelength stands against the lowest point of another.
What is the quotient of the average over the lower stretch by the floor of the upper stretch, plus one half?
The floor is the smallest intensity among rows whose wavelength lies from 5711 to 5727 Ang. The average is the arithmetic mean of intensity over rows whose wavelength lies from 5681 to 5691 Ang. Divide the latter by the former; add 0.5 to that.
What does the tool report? 1.72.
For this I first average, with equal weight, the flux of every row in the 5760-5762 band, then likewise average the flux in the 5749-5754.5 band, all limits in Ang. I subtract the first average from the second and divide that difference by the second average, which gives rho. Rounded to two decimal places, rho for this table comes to -0.12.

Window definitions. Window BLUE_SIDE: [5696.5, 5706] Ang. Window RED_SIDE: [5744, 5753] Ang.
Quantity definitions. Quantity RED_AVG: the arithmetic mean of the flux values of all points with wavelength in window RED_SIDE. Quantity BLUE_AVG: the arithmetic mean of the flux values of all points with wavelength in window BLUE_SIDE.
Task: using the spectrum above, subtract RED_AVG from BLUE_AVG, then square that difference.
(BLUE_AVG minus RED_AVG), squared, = 0.0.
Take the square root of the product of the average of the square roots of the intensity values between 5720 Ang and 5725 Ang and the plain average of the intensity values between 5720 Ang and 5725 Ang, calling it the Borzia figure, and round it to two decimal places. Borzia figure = 6.90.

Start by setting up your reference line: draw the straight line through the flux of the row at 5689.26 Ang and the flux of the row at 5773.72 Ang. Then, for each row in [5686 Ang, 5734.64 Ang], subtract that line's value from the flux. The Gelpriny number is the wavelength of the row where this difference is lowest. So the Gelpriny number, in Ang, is 5712.89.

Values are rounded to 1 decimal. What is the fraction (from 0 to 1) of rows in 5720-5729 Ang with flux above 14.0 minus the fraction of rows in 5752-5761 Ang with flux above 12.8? -1.0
